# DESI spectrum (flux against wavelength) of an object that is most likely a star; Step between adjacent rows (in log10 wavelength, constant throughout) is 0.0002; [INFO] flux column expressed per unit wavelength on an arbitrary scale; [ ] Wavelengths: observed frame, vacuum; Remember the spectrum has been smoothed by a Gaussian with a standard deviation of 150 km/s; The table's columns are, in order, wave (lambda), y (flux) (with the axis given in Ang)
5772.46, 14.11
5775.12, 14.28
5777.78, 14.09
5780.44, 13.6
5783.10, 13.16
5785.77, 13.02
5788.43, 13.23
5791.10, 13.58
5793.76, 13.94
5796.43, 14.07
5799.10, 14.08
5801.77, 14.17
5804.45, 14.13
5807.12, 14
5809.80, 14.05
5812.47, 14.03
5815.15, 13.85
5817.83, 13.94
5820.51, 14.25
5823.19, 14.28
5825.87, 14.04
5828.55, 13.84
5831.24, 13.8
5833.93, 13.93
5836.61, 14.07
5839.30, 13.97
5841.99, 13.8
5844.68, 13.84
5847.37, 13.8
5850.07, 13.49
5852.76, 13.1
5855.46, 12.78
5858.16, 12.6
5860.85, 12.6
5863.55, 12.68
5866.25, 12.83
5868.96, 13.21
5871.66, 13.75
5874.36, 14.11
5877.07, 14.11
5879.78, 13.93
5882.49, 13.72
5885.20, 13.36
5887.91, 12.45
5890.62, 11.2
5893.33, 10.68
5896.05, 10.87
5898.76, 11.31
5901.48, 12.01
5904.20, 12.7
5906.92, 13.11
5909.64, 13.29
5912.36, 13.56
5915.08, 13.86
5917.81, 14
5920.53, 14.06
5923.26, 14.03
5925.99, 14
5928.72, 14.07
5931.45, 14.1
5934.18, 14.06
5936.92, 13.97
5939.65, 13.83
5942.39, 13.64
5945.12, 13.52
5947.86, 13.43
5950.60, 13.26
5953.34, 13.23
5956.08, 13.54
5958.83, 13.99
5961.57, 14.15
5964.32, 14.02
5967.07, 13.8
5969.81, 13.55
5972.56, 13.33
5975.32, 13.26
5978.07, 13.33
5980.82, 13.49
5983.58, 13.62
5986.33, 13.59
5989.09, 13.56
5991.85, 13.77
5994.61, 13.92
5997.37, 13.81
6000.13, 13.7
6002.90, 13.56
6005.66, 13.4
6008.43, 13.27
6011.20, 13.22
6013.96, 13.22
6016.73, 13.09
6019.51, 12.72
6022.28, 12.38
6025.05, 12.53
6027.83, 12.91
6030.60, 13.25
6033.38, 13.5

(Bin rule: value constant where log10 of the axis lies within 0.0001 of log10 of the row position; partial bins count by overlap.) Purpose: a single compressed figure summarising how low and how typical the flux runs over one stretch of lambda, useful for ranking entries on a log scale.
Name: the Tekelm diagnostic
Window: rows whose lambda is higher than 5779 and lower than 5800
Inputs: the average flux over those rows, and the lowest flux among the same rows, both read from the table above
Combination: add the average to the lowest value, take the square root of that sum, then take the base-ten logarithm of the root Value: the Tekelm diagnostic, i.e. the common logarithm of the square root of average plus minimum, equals 0.712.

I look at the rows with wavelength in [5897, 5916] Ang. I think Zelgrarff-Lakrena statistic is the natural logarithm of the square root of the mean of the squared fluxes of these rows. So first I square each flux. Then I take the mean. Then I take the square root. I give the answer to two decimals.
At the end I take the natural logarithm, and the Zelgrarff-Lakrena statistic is 2.55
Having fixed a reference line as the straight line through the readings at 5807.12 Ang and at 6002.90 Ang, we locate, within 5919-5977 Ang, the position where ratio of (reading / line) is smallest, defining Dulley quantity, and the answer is 5953.34 Ang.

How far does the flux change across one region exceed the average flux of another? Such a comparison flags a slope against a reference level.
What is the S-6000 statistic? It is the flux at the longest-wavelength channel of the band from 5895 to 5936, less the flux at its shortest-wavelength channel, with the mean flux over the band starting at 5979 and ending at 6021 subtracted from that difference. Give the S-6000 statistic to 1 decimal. -10.3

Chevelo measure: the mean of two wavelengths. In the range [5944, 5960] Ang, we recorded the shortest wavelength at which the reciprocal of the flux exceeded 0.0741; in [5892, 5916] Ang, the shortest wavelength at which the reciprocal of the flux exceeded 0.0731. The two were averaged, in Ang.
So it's 5920.6 Ang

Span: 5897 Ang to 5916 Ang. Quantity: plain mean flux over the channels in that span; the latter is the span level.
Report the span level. 12.8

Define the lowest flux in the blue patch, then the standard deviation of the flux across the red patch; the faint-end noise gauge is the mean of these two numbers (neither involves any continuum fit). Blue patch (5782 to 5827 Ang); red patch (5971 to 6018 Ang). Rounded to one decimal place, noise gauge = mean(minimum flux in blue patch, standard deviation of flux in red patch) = 6.6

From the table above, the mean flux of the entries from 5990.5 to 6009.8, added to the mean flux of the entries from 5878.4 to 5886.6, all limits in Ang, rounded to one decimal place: 27.3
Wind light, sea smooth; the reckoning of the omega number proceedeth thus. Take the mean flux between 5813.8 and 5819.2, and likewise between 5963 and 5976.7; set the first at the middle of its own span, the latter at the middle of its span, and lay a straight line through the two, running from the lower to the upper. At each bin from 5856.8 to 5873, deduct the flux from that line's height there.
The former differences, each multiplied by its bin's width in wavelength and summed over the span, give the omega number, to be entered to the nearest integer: 14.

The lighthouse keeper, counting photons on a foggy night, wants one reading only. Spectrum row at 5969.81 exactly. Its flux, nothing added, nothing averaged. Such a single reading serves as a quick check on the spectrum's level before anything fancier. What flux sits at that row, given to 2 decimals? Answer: 13.55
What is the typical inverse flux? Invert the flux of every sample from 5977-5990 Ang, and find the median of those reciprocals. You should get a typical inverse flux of 0.0737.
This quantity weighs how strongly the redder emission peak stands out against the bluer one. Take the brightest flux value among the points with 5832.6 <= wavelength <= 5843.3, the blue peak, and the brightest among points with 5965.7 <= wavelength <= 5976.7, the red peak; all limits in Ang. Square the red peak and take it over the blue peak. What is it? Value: 13.5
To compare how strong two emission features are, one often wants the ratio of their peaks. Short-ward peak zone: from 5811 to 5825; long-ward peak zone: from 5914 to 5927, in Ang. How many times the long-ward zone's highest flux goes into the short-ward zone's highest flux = 1.02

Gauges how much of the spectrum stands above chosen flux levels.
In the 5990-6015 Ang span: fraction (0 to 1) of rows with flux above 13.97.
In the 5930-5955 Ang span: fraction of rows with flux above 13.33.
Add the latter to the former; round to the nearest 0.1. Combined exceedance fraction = 0.8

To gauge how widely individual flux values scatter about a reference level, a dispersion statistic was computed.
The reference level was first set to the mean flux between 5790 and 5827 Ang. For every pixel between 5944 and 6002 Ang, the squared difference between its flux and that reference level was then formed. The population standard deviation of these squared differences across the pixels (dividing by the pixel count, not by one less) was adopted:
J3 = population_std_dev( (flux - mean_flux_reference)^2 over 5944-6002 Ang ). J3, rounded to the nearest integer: 0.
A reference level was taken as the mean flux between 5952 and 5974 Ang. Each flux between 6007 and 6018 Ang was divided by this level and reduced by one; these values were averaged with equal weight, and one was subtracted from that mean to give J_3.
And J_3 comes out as -1.04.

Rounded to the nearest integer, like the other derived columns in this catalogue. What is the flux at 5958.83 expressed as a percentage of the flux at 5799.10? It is 99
